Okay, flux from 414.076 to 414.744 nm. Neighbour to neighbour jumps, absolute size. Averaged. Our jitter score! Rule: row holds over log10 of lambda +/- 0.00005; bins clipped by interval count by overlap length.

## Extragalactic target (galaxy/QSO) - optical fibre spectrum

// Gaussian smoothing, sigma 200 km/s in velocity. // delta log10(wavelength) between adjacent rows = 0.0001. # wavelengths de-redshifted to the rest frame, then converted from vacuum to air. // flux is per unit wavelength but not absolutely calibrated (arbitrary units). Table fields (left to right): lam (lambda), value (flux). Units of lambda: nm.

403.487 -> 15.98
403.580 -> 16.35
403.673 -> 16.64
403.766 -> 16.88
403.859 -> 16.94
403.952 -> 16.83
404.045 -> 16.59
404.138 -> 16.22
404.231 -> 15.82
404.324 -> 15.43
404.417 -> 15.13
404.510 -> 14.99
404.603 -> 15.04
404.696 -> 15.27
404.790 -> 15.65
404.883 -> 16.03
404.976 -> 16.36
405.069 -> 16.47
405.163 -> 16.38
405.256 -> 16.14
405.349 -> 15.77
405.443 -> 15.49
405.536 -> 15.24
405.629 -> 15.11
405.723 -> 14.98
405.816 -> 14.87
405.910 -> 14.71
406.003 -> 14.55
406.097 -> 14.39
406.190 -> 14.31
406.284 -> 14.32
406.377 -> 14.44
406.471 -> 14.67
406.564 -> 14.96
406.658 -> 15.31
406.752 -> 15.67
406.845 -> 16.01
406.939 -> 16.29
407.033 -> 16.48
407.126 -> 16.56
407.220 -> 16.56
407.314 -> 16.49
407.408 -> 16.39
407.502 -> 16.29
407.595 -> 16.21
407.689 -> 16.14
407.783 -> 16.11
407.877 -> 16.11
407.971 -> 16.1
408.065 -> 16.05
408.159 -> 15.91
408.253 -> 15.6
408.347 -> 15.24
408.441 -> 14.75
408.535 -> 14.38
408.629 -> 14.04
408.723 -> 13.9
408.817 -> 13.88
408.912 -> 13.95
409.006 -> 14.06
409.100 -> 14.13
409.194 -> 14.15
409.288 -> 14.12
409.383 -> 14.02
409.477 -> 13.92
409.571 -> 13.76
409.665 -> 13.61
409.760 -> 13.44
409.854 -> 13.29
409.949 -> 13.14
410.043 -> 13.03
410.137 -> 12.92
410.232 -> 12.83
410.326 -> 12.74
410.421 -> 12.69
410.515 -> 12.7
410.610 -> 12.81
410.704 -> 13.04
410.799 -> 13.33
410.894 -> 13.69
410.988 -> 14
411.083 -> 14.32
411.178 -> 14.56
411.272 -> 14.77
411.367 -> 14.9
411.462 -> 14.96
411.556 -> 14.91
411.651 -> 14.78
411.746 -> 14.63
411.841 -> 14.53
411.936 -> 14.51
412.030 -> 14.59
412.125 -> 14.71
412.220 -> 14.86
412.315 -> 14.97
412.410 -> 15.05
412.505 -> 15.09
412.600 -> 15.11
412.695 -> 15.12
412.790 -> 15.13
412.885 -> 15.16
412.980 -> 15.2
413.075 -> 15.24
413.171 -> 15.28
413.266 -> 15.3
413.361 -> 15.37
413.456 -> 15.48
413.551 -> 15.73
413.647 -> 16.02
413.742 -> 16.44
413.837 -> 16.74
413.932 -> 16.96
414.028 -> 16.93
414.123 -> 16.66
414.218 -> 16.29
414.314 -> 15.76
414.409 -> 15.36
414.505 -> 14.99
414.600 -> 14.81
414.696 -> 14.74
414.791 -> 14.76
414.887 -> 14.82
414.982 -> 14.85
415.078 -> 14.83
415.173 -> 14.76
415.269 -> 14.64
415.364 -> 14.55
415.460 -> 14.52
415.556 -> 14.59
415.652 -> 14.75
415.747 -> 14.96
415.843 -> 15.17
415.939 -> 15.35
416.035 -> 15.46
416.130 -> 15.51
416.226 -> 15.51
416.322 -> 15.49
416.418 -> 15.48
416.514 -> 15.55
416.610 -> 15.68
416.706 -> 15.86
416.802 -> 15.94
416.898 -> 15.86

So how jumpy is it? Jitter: 0.32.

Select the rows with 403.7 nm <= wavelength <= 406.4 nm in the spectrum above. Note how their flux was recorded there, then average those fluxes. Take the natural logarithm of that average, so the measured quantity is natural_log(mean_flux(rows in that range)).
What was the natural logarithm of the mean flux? 2.74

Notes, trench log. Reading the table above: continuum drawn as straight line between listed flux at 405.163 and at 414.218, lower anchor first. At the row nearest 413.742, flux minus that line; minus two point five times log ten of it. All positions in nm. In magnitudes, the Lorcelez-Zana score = 2.1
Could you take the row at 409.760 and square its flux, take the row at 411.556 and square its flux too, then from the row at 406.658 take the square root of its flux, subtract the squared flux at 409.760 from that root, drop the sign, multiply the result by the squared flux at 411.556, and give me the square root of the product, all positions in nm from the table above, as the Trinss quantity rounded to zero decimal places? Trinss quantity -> 198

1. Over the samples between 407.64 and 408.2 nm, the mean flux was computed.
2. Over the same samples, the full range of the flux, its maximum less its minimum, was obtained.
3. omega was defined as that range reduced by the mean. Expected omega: -15.8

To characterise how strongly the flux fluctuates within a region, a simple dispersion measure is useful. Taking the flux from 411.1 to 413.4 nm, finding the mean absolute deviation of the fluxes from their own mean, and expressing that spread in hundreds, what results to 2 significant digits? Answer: 0.0022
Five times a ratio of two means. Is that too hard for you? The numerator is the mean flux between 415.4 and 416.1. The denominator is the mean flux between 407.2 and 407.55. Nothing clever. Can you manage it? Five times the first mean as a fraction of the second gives 4.56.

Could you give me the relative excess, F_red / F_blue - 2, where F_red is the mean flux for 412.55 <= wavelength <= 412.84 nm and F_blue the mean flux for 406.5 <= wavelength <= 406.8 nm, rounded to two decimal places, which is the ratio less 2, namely -1.01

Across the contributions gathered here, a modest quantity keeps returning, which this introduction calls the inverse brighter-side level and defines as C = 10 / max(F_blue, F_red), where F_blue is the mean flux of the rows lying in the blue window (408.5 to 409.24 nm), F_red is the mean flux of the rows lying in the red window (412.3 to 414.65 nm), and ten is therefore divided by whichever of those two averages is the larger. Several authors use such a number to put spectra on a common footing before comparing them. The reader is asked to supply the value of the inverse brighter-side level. 0.641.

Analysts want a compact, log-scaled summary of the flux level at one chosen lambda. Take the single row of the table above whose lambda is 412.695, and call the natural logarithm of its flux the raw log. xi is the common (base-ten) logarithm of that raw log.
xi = 0.434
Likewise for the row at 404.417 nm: 0.434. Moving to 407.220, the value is 0.448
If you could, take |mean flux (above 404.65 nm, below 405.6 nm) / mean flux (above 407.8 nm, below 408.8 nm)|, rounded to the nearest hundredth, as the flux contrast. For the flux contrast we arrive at 1.04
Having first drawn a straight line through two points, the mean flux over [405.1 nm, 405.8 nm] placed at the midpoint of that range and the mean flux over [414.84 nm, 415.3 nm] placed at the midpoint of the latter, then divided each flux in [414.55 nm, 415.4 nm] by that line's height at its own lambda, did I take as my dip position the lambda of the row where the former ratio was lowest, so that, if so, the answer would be 415.364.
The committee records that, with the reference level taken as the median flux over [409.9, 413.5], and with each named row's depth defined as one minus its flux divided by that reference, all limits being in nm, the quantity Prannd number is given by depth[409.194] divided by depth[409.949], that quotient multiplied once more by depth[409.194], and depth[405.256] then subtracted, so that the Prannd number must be 0.11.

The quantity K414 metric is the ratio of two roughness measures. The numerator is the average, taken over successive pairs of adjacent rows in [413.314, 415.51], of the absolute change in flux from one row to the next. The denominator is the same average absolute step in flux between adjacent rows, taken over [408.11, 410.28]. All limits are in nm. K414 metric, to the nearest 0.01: 1.17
